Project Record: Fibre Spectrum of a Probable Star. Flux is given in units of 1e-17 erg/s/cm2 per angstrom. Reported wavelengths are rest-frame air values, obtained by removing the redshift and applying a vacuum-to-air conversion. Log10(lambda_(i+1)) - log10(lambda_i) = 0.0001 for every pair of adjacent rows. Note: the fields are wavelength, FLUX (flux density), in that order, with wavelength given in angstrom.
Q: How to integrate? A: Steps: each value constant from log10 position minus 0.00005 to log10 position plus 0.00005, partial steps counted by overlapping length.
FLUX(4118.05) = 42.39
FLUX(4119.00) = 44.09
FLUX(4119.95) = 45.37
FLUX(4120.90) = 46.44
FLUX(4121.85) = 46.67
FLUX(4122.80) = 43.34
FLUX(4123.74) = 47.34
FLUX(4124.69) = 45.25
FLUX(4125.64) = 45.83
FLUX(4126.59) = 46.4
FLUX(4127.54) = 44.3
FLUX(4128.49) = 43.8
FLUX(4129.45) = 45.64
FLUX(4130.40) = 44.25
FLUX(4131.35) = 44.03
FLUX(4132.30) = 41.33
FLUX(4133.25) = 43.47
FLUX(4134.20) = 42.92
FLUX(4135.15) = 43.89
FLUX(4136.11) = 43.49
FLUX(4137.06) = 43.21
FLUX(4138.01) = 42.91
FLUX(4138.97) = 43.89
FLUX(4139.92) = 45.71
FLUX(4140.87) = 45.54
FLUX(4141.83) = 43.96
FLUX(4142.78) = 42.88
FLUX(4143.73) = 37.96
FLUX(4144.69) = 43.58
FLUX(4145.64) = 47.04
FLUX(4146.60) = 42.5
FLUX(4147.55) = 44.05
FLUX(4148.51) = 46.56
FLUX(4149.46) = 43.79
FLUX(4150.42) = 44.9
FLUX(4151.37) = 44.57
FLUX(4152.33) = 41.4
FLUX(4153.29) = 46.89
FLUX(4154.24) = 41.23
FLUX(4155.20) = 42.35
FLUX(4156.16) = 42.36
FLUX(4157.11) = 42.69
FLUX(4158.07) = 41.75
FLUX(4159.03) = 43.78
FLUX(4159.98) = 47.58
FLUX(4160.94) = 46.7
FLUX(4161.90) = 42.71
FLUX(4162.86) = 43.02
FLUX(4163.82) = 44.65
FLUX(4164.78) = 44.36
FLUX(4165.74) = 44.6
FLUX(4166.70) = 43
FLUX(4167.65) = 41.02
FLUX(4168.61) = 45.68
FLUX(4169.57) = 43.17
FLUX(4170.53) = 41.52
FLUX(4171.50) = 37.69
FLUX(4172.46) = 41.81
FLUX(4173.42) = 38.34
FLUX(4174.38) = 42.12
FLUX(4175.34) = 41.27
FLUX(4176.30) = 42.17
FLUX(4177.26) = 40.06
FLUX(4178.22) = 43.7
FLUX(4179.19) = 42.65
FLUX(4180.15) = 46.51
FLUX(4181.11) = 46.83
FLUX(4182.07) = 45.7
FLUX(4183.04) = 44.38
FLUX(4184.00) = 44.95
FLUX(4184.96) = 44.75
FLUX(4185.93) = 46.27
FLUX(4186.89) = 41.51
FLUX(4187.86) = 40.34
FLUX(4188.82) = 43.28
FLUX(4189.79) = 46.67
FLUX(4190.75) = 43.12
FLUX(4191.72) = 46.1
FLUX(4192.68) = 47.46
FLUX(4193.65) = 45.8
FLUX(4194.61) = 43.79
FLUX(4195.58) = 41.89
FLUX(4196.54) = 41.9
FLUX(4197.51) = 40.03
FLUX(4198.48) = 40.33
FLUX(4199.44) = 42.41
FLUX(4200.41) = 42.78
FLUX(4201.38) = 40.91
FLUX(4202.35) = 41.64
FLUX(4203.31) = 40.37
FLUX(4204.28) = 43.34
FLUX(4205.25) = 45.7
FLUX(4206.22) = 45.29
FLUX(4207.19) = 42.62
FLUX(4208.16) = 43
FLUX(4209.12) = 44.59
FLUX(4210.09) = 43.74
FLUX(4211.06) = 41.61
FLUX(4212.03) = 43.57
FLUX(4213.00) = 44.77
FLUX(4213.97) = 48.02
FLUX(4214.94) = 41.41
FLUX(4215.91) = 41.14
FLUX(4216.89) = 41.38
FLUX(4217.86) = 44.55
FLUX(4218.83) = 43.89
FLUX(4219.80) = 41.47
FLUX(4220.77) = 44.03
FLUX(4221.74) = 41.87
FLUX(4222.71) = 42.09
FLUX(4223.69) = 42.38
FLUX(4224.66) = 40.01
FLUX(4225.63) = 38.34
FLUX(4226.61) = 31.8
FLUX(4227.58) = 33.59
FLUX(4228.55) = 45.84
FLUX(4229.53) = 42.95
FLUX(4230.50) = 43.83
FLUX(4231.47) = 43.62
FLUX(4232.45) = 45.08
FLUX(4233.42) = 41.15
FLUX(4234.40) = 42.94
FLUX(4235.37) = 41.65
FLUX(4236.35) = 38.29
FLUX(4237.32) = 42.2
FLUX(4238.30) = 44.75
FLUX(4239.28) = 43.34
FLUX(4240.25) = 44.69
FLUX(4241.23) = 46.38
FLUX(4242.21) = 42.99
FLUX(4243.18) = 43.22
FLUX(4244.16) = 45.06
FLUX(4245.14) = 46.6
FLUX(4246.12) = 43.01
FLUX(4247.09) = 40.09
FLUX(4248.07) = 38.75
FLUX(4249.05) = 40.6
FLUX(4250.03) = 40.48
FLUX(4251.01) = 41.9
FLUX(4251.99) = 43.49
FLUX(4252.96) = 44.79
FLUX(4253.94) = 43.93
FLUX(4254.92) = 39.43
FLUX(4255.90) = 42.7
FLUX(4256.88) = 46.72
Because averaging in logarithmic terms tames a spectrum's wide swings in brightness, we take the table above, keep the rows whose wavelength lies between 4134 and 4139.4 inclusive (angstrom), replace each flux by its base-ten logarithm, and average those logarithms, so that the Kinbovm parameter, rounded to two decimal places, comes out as 1.64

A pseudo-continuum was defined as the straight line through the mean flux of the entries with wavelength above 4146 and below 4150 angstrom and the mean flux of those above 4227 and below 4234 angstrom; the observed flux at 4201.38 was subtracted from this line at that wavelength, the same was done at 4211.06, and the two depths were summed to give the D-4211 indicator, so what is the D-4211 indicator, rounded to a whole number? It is 3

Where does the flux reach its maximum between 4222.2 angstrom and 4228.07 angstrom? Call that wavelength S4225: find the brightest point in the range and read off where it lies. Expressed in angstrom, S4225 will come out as 4223.69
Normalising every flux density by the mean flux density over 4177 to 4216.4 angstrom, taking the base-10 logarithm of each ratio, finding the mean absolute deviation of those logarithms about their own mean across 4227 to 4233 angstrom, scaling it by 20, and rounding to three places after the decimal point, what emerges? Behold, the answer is 0.665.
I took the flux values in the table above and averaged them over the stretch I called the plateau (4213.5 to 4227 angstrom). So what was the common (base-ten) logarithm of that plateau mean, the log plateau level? 1.62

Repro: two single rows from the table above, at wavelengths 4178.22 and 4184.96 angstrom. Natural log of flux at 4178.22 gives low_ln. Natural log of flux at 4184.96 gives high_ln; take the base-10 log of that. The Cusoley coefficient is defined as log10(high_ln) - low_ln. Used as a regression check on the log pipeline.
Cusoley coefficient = -3.20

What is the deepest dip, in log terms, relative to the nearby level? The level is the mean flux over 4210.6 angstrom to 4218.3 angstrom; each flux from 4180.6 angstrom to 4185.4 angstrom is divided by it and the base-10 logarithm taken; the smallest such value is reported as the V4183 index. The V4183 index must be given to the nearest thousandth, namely 0.011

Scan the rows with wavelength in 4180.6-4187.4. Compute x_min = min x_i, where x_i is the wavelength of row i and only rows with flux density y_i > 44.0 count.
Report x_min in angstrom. 4181.11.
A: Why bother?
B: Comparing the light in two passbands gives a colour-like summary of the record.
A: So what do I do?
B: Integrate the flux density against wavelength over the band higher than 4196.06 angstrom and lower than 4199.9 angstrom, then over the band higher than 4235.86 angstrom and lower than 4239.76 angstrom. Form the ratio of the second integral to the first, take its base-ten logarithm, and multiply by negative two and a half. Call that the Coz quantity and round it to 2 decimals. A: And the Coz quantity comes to -0.04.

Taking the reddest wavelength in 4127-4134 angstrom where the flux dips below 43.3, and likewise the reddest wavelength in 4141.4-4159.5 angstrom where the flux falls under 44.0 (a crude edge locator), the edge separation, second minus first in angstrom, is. 26.7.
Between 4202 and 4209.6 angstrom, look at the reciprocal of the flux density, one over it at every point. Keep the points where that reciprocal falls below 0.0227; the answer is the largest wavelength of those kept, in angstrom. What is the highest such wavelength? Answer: 4209.12 angstrom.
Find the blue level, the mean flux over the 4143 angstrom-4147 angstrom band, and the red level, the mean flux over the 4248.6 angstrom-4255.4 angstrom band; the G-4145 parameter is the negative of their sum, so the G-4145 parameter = -84.9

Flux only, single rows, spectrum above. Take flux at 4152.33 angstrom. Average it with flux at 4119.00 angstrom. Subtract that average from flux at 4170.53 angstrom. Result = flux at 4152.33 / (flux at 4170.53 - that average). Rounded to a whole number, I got -34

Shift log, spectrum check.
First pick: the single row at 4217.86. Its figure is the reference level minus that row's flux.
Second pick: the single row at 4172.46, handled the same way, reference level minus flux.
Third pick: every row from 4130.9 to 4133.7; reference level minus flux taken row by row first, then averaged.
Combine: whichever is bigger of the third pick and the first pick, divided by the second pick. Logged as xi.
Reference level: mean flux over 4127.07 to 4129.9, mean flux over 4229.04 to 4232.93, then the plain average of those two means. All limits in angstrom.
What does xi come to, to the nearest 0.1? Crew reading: 0.5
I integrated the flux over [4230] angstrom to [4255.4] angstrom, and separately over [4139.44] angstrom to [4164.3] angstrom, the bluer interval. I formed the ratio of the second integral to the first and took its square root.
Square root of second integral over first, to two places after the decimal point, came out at 1.00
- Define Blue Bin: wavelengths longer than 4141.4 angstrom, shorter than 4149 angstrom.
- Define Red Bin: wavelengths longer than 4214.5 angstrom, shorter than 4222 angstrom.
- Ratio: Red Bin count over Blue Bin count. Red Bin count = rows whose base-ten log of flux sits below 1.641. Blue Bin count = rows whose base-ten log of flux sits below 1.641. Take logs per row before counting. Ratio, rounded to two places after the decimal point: 1.25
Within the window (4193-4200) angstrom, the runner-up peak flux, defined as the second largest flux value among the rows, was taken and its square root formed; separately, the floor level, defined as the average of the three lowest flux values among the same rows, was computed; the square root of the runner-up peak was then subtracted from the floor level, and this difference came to 34.1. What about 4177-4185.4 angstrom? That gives 35.3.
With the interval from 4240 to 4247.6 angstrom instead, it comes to 35.2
